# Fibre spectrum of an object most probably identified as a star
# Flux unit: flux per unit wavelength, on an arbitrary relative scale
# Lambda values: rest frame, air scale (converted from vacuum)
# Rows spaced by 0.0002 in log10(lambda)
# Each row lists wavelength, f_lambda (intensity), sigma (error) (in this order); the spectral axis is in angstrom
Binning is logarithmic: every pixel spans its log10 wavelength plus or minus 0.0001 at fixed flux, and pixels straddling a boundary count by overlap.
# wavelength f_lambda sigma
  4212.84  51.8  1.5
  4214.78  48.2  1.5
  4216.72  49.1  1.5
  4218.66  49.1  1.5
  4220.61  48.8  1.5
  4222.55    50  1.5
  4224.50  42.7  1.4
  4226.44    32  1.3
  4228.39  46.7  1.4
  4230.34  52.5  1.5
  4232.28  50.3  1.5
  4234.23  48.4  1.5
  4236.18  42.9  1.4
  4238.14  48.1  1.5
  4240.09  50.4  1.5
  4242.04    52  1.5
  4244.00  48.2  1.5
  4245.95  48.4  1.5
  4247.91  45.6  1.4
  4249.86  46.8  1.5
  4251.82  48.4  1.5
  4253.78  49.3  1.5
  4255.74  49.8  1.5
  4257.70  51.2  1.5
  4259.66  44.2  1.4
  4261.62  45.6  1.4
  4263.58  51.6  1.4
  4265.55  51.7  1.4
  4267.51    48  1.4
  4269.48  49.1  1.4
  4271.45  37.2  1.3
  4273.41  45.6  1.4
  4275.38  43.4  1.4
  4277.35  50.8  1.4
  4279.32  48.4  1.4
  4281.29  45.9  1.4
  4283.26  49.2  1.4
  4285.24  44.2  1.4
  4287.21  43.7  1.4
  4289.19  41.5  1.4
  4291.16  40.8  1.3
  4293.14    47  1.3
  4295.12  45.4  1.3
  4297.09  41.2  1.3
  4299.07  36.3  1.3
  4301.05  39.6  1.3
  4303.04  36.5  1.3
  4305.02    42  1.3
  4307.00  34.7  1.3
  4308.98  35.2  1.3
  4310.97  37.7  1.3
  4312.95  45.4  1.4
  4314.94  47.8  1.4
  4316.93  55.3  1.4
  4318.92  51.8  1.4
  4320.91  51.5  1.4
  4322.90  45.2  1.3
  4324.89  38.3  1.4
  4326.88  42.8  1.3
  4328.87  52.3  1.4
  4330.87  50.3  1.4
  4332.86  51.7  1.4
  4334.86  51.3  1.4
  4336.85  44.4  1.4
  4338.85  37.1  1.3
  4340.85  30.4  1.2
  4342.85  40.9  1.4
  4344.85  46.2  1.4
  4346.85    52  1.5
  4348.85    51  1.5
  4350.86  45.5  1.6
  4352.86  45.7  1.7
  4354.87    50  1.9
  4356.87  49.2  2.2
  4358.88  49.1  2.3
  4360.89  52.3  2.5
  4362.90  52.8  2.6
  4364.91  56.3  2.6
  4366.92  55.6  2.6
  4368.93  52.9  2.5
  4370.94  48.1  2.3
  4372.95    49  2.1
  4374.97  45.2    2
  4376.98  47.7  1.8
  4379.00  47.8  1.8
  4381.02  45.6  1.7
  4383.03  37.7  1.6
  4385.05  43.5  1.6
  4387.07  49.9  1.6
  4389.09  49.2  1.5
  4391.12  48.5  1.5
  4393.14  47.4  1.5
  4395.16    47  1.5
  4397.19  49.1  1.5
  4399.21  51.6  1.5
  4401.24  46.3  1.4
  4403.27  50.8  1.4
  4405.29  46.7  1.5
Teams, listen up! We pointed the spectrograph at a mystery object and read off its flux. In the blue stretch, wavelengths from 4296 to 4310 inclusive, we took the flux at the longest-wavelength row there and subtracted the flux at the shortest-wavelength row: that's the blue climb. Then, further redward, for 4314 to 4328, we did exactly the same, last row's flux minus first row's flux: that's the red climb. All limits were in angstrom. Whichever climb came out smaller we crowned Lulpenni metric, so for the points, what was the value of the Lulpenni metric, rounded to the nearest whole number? -6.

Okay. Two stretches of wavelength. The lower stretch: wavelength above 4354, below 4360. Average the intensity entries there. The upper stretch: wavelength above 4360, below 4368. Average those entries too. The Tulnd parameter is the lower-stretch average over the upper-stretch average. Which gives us 0.91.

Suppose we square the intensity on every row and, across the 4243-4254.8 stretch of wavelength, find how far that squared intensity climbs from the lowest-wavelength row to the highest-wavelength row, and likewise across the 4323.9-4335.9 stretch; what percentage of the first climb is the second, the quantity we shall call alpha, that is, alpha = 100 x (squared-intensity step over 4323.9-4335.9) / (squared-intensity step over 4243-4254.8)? 1086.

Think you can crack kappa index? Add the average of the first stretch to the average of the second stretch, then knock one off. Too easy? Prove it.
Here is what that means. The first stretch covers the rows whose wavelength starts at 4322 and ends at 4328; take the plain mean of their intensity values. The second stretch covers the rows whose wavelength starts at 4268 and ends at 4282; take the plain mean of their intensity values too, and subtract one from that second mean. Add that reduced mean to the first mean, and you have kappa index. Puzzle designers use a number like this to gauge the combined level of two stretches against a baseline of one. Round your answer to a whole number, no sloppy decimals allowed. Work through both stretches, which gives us 87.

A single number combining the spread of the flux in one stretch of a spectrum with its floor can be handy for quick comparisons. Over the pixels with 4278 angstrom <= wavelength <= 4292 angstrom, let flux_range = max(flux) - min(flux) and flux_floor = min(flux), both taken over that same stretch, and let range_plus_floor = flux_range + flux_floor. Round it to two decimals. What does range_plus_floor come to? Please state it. 49.20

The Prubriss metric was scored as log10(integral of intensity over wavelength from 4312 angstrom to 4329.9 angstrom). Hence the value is 2.93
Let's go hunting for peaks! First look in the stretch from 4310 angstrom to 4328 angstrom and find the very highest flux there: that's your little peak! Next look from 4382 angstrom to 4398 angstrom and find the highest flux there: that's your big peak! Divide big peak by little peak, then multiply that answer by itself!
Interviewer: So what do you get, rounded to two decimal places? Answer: 0.81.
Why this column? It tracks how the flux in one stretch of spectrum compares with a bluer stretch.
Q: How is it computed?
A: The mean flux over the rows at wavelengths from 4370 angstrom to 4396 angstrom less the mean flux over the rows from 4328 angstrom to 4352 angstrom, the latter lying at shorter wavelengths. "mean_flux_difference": 0.6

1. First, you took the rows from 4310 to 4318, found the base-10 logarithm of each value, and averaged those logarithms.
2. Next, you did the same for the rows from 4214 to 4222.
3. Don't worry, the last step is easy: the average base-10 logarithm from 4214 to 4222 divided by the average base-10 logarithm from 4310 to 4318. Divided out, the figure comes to 1.015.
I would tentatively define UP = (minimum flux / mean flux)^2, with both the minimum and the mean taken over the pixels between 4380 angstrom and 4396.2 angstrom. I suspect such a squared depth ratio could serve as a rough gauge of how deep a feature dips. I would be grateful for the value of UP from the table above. 0.67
